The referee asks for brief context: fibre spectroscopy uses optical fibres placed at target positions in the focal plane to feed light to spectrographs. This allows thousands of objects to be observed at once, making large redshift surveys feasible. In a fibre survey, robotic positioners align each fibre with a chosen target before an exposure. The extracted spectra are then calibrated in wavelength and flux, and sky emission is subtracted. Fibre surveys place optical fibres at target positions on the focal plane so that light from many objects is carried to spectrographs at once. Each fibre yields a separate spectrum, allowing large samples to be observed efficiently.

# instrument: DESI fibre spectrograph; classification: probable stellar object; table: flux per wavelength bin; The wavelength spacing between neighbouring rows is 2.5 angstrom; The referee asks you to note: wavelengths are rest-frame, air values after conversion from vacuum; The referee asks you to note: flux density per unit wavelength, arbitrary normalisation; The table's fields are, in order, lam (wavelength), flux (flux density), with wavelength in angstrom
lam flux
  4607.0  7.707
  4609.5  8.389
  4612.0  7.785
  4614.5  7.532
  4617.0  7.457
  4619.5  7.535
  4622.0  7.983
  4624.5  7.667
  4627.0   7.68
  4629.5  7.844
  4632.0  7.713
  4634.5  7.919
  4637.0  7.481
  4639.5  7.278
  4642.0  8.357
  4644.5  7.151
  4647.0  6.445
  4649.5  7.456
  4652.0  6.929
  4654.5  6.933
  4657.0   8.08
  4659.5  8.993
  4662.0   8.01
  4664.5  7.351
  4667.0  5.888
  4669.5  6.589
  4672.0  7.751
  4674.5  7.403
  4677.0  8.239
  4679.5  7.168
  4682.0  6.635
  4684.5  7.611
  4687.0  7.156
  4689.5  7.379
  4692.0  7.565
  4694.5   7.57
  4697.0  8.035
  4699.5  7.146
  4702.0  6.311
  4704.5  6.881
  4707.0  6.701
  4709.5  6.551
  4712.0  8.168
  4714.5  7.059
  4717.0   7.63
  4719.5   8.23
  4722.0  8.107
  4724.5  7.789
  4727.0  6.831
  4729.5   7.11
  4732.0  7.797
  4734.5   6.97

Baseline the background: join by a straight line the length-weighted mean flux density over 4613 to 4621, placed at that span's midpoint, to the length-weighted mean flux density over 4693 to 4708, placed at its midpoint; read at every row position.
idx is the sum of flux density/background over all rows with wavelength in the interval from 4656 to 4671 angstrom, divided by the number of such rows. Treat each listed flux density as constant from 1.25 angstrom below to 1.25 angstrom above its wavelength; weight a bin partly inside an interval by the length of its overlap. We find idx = 1.02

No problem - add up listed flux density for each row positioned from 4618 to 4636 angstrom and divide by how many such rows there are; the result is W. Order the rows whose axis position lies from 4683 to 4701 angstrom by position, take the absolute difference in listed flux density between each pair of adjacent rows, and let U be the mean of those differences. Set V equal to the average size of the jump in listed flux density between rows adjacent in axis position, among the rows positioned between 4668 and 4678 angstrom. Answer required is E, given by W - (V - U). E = 7.4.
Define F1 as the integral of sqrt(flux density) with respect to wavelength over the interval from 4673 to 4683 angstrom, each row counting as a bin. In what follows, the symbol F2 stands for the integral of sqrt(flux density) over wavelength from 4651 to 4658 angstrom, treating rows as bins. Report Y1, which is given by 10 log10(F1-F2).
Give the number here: 9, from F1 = 27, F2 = 19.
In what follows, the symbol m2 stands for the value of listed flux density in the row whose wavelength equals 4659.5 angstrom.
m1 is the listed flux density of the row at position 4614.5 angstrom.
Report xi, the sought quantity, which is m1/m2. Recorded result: 0.84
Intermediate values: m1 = 7.532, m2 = 8.993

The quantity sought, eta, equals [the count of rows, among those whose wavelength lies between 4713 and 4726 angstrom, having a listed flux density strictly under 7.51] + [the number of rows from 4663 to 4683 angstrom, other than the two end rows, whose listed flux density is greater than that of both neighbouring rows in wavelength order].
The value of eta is 3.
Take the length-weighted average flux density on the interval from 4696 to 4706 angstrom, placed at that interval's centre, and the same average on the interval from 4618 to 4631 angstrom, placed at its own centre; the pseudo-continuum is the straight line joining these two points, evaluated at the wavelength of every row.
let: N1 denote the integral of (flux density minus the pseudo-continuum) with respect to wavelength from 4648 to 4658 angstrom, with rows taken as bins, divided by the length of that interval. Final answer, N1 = -0.2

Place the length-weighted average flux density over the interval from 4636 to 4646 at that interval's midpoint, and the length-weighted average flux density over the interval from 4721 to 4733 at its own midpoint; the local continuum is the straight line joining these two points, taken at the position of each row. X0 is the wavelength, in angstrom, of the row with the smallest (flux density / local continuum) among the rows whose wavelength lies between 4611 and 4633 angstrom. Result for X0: 4617.0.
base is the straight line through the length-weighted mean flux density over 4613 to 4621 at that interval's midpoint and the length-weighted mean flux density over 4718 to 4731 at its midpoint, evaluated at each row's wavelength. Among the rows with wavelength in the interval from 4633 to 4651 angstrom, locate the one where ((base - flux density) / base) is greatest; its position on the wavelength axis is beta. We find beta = 4647.0 angstrom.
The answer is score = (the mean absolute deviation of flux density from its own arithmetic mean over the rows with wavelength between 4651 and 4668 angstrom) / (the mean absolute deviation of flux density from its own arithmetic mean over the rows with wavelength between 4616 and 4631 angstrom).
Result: 5.3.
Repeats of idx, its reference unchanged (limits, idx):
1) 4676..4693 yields 1.03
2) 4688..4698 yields 1.07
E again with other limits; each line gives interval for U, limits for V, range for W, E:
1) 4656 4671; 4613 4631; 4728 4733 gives 8.2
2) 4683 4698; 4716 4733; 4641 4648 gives 7.1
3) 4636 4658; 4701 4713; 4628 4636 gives 7.9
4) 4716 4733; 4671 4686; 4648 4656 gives 6.8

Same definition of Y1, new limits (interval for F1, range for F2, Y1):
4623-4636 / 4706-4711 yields 14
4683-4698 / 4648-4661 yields 7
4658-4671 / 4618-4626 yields 11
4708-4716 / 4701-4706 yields 9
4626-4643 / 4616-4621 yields 15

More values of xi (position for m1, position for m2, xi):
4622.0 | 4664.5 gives 1.09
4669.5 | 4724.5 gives 0.85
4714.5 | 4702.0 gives 1.12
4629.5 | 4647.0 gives 1.22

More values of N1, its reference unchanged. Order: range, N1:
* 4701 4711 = -0.4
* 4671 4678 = 0.5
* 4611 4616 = -0.2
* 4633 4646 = 0.0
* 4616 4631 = 0.0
